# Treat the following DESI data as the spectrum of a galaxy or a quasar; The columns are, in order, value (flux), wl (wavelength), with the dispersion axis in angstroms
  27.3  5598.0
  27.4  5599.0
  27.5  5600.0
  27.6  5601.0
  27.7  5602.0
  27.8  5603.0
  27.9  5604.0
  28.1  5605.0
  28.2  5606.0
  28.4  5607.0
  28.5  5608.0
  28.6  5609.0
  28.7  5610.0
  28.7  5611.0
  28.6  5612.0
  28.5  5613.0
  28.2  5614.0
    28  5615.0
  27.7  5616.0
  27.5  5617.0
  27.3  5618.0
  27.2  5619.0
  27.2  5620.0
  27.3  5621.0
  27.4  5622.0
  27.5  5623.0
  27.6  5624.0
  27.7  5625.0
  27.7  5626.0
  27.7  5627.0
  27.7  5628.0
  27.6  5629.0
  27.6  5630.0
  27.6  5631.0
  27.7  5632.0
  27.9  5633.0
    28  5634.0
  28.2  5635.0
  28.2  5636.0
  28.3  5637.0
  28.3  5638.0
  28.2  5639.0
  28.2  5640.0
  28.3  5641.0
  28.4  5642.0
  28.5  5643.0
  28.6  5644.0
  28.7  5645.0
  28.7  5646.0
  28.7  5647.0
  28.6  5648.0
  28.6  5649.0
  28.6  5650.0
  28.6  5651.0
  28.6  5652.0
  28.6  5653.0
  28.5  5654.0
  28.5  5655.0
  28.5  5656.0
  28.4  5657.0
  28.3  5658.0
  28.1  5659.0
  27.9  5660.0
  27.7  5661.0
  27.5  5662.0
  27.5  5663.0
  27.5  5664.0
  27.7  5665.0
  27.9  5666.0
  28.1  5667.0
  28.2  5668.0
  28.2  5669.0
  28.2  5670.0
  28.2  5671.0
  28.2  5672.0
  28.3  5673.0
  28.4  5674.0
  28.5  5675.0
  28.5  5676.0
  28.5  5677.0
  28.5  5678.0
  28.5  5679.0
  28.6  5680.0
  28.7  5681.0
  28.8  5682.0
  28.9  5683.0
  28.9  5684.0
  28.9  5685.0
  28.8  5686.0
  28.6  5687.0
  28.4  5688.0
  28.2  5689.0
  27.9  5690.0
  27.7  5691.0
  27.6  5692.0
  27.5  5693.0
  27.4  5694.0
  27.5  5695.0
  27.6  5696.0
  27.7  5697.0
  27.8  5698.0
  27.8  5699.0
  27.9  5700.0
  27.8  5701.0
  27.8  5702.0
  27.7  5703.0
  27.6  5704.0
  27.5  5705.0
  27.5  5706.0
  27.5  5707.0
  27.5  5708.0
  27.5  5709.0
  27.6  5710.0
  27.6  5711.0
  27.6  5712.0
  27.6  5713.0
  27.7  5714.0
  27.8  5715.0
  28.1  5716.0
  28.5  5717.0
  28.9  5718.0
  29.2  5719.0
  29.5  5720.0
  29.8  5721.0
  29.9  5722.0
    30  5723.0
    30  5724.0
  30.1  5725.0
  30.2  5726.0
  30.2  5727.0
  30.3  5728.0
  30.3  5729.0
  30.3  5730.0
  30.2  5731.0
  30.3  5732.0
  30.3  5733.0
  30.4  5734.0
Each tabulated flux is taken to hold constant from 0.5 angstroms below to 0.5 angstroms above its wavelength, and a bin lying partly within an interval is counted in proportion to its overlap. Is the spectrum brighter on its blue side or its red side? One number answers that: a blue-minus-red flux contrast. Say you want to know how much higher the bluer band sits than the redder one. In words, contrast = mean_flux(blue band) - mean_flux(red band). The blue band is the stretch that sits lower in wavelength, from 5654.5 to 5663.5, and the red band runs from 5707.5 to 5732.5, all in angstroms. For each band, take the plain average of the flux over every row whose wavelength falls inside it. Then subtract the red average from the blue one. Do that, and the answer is -1.0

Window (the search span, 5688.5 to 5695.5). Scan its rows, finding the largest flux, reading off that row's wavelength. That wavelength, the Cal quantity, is 5689.0 angstroms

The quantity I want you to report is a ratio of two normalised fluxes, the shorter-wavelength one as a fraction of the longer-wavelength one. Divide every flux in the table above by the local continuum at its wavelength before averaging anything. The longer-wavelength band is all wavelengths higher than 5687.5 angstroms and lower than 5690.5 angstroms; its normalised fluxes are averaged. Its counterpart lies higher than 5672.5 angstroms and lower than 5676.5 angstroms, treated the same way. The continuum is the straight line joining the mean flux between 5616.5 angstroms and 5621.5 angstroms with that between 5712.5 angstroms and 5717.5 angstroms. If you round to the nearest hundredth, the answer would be 1.01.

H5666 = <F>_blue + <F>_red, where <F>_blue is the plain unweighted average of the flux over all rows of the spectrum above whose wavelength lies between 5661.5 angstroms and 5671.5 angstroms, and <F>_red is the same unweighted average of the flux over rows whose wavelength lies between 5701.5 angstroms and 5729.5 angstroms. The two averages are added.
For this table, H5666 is 56.5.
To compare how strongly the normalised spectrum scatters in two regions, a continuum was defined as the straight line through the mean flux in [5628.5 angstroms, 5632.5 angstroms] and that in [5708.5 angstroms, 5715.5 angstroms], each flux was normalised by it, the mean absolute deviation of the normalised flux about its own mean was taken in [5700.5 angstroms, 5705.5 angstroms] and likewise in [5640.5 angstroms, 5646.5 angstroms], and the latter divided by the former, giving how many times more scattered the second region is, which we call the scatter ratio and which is 1.3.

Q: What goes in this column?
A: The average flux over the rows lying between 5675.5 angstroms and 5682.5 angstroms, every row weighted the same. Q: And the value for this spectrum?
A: 28.6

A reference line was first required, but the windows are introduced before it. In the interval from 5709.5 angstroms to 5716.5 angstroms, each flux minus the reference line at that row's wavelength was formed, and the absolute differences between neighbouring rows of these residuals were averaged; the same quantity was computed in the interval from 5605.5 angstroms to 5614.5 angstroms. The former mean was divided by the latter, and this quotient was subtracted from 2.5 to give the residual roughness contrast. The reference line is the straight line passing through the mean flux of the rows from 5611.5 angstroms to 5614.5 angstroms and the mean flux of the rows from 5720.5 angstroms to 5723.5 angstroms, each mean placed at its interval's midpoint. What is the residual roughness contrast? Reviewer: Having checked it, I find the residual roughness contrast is 1.83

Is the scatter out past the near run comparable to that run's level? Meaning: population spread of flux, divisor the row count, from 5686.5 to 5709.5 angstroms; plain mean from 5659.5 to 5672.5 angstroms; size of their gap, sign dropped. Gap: 27.6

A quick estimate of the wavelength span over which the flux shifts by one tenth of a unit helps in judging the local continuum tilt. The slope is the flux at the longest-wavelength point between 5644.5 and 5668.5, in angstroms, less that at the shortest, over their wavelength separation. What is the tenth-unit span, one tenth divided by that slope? -5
